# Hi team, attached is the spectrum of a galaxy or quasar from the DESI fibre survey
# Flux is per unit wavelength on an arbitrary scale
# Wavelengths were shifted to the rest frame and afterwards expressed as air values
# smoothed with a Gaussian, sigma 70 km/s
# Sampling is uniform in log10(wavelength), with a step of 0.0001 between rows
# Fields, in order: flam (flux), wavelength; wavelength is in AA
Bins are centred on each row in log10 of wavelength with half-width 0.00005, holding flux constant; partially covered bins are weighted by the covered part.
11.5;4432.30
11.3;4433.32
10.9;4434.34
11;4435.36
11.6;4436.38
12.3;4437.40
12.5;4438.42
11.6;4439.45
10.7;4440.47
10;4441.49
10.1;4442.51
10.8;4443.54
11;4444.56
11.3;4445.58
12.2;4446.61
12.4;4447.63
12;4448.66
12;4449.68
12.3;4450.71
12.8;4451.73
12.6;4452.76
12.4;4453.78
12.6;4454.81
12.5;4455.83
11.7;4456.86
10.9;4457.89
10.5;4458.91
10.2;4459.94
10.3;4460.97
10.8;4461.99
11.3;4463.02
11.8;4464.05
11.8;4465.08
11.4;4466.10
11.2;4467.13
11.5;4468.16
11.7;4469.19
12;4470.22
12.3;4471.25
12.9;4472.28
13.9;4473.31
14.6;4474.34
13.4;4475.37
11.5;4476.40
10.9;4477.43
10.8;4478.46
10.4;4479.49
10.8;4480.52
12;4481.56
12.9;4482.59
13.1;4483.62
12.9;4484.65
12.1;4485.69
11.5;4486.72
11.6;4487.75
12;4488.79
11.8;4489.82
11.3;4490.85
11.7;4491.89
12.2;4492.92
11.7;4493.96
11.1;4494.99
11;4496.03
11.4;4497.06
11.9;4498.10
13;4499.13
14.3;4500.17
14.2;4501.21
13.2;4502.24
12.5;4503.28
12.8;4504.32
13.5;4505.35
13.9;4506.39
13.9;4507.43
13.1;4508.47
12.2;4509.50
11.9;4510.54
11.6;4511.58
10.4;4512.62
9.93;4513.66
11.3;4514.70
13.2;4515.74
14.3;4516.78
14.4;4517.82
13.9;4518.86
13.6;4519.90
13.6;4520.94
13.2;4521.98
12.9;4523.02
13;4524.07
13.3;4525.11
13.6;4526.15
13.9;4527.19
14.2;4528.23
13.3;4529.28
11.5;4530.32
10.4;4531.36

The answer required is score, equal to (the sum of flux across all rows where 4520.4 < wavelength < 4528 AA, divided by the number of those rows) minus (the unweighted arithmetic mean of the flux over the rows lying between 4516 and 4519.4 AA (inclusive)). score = -0.8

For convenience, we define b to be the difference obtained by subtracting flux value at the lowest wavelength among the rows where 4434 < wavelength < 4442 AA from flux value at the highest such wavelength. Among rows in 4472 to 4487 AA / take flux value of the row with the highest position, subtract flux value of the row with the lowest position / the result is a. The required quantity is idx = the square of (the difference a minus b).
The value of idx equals 0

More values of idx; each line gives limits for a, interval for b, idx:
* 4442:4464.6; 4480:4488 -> 1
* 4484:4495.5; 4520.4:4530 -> 2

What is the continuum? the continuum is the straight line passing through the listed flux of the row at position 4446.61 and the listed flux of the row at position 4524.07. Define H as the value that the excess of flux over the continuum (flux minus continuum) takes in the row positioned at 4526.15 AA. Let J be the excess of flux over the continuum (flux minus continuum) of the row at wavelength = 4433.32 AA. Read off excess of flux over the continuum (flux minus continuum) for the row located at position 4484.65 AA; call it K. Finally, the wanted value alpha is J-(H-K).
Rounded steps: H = 0.6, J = -0.8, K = 0.3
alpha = -1.0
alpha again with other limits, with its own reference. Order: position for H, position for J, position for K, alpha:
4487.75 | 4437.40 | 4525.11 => 1.5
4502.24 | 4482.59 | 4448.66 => -0.3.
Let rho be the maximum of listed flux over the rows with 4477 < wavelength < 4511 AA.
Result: 14.3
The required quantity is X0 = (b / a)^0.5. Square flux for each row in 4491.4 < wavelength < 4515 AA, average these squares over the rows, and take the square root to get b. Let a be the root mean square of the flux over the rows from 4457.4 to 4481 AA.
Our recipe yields 1.03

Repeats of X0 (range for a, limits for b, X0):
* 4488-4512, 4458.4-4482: 0.97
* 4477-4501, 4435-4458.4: 0.99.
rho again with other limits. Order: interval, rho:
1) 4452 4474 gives 13.9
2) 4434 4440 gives 12.5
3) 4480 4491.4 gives 13.1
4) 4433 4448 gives 12.5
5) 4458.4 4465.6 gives 11.8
